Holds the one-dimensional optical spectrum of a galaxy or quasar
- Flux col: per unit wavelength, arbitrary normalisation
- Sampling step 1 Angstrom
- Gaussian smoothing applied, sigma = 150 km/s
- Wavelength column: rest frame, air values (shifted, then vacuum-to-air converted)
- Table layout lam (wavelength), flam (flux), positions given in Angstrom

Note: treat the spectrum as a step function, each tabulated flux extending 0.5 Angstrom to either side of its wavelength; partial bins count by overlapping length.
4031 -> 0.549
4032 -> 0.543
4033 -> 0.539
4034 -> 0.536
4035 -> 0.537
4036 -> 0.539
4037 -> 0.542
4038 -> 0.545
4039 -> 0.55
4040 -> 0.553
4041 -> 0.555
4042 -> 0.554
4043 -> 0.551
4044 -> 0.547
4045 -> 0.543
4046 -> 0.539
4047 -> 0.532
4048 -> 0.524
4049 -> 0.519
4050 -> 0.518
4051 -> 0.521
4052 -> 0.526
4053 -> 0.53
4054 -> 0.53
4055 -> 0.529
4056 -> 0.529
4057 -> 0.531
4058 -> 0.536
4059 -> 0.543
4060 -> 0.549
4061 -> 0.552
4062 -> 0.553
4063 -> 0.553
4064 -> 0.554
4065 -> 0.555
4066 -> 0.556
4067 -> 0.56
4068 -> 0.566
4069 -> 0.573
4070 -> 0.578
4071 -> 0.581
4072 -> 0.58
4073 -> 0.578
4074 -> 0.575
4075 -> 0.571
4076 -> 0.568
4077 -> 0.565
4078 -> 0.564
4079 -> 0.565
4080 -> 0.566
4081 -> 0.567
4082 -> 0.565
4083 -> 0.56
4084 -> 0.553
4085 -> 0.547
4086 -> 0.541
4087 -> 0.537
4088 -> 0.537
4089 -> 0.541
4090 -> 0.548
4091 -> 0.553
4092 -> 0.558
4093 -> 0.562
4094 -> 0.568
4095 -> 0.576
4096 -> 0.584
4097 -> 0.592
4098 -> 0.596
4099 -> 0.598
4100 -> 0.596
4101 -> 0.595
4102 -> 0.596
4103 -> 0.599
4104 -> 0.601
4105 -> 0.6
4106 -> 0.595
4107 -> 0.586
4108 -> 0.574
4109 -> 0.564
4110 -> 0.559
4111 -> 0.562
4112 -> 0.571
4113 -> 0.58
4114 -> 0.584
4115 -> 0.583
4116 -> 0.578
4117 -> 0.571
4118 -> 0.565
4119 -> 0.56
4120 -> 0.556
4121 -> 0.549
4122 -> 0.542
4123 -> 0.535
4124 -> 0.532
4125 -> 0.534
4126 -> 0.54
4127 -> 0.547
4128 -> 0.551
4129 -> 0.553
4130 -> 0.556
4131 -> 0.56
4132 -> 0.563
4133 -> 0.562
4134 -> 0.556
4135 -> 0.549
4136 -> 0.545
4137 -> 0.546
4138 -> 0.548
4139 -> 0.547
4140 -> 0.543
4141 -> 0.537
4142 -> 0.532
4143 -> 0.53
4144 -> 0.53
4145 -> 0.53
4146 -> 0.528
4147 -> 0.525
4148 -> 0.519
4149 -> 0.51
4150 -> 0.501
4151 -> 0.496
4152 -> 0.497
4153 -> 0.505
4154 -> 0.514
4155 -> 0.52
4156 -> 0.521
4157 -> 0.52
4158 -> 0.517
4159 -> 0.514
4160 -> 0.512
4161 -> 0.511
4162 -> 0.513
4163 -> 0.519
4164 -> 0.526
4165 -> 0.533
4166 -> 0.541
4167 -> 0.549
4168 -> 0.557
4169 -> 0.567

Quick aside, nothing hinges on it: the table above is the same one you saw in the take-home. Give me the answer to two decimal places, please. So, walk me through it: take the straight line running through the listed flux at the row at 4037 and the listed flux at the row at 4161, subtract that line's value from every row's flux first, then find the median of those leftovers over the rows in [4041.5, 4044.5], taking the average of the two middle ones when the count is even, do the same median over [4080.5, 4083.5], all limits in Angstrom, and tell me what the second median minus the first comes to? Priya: 0.02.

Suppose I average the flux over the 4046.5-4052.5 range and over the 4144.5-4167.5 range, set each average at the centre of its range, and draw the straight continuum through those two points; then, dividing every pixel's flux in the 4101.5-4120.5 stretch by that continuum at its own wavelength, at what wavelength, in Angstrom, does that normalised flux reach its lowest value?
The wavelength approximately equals 4120 Angstrom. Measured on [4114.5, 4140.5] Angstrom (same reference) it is 4124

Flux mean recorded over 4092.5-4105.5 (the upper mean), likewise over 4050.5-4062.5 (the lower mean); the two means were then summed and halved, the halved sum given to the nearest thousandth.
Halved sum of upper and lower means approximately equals 0.563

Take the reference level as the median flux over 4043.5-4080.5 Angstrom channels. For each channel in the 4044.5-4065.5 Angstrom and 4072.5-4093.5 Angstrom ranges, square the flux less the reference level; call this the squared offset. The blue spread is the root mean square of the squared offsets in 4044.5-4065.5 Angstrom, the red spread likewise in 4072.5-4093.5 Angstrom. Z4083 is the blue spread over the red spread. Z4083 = 2.5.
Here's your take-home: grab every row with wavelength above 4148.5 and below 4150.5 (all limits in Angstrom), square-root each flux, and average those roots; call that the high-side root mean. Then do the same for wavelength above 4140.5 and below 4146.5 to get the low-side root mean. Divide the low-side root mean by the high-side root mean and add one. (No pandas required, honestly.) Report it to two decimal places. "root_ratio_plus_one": 2.03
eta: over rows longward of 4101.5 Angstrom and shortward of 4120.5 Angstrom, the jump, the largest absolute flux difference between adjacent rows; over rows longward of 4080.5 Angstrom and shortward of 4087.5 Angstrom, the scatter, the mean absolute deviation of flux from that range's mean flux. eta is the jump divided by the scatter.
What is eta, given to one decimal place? 1.3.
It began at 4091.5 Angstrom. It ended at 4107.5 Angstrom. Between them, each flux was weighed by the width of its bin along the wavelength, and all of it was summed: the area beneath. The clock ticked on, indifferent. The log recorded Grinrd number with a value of 9.40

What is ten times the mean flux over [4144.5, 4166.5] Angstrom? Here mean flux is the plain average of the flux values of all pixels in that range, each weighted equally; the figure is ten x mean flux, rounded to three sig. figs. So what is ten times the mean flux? 5.17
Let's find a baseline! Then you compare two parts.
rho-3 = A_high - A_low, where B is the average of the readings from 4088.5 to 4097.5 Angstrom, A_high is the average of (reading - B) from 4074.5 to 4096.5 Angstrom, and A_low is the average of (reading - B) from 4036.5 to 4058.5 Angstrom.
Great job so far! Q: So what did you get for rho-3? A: 0.022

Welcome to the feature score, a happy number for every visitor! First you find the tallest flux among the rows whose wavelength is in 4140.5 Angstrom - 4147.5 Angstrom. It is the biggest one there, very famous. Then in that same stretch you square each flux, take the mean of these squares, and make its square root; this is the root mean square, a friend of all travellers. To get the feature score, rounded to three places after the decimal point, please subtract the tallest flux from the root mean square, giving -0.007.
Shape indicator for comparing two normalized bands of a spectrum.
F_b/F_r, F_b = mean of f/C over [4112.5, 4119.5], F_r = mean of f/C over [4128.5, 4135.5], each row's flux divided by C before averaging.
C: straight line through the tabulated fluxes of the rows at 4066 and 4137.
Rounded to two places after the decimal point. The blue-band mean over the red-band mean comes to 1.03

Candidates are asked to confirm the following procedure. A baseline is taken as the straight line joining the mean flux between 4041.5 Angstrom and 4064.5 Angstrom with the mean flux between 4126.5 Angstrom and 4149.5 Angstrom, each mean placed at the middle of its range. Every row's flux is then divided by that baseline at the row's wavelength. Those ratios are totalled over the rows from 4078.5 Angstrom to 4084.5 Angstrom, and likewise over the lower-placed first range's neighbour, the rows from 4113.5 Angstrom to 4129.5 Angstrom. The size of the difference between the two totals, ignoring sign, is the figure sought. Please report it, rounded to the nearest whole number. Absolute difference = 10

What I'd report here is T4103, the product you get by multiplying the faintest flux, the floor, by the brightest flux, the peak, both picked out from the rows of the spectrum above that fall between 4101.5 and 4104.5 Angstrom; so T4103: 0.36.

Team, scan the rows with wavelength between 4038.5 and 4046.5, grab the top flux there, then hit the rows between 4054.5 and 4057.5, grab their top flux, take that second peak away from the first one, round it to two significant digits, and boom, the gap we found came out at 0.024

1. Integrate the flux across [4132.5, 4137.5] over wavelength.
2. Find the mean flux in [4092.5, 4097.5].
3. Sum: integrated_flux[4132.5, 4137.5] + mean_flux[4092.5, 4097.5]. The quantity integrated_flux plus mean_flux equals 3.33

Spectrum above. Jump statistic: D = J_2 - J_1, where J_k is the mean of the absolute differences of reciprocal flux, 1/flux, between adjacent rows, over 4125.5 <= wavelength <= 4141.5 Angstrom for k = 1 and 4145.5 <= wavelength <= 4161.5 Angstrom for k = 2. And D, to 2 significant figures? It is 0.0050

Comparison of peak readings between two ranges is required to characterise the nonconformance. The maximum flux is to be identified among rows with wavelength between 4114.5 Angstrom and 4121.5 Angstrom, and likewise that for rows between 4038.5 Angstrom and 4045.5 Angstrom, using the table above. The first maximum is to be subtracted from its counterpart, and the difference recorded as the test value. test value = -0.03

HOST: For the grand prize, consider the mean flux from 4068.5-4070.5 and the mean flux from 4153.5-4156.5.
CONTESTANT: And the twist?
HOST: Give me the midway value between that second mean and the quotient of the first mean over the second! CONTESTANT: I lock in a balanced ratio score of 0.814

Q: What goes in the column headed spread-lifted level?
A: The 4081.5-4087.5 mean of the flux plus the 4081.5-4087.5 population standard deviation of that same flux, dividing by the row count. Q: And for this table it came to 0.560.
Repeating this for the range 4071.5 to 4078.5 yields 0.577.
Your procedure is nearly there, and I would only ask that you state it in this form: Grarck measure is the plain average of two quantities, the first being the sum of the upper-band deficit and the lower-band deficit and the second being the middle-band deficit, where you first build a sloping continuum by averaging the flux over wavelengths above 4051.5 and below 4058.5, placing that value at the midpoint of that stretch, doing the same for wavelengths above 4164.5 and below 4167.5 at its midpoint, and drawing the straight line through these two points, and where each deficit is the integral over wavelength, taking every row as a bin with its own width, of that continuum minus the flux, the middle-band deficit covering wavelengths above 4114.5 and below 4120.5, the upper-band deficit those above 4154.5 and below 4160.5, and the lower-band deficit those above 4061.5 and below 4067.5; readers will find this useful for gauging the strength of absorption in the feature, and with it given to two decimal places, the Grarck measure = -0.10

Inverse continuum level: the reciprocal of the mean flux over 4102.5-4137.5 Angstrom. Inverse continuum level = 1.78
